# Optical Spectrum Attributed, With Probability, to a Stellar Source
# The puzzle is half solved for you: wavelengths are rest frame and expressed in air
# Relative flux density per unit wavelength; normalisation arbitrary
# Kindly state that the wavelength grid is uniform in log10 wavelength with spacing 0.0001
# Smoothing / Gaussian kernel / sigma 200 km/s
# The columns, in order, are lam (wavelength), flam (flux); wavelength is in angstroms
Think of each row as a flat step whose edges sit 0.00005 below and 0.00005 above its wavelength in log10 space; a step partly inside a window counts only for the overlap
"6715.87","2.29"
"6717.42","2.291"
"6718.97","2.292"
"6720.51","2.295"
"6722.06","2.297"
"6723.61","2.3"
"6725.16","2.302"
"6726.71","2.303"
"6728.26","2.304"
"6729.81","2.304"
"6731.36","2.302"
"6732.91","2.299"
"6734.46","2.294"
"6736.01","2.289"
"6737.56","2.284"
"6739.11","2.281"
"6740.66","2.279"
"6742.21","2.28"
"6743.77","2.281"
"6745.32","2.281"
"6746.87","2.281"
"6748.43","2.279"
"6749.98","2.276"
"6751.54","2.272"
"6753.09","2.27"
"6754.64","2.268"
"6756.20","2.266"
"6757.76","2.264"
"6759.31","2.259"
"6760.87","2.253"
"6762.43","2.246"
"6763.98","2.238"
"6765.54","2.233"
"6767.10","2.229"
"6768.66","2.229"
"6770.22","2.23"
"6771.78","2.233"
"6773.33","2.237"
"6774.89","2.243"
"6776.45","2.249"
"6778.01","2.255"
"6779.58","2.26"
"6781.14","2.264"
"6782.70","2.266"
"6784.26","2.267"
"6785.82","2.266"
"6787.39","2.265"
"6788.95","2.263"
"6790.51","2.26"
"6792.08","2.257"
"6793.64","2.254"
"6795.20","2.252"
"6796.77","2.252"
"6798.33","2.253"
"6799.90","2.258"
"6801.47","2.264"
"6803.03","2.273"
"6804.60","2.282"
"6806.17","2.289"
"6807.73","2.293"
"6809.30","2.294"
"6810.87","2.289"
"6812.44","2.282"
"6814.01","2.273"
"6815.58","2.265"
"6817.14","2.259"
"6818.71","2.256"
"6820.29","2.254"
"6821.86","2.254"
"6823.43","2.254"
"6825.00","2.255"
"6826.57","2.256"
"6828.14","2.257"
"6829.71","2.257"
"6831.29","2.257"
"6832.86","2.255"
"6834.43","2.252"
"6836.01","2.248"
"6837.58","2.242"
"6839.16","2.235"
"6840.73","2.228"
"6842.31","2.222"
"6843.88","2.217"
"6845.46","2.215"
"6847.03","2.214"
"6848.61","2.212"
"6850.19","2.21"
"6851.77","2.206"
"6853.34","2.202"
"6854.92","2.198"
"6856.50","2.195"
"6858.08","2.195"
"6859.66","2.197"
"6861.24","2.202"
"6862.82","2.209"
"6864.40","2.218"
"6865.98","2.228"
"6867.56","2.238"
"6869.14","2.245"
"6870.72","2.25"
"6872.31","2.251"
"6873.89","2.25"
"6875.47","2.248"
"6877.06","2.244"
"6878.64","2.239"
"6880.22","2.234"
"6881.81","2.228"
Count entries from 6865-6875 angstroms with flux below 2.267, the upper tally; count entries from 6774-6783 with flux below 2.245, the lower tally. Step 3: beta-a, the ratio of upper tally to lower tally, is 6.0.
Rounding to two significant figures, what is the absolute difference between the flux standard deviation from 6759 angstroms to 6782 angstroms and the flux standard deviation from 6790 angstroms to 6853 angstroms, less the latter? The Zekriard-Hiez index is -0.012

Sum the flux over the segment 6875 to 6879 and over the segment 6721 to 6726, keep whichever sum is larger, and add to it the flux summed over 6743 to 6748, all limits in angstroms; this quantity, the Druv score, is 13.7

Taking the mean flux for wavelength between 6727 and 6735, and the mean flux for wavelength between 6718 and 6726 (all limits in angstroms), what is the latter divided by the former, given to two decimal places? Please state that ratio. 1.00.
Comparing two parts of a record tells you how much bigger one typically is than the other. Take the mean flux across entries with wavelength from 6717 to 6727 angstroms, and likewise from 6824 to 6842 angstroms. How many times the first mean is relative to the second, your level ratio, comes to 1.02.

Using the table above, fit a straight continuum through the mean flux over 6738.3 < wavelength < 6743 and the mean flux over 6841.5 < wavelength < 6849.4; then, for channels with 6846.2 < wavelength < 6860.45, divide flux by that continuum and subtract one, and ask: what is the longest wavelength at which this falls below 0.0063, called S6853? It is 6859.66 angstroms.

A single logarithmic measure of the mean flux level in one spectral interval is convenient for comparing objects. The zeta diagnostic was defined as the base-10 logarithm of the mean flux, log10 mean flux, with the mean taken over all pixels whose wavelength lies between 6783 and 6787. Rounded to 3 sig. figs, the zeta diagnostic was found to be 0.355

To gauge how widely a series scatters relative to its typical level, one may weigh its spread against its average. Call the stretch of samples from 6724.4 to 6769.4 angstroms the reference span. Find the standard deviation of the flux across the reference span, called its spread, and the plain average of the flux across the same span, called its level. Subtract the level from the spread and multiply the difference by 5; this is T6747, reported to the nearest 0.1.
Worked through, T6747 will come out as -11.3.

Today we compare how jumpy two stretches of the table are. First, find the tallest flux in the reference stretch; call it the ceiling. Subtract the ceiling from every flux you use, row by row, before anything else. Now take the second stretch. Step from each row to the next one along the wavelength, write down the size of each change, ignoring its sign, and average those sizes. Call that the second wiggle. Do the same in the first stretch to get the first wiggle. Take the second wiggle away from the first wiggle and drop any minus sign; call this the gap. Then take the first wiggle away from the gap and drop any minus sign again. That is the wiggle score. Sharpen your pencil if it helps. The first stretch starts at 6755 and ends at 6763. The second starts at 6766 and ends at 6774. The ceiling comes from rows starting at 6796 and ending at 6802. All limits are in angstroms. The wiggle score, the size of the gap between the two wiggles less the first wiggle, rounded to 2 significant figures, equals 0.0020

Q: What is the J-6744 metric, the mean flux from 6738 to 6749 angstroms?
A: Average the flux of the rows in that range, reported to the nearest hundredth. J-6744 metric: 2.28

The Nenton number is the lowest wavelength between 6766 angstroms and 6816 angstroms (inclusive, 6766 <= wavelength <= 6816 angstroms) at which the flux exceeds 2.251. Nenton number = 6778.01 angstroms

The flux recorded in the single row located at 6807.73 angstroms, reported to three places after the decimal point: 2.293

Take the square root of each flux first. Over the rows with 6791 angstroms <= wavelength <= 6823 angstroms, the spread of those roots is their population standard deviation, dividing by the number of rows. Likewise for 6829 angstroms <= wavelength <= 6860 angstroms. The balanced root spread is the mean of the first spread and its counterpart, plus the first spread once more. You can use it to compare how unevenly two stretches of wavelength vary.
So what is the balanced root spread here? 0.0110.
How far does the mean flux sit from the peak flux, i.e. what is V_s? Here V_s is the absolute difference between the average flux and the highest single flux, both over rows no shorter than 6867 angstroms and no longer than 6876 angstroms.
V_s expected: 0.004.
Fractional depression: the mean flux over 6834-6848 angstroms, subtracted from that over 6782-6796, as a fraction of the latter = 0.014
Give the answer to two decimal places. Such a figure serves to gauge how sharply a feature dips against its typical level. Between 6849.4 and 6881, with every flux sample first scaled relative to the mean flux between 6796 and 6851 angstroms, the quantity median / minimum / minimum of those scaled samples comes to 1.04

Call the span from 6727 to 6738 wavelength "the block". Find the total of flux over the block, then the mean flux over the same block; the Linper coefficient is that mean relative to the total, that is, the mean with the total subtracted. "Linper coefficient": -13.78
